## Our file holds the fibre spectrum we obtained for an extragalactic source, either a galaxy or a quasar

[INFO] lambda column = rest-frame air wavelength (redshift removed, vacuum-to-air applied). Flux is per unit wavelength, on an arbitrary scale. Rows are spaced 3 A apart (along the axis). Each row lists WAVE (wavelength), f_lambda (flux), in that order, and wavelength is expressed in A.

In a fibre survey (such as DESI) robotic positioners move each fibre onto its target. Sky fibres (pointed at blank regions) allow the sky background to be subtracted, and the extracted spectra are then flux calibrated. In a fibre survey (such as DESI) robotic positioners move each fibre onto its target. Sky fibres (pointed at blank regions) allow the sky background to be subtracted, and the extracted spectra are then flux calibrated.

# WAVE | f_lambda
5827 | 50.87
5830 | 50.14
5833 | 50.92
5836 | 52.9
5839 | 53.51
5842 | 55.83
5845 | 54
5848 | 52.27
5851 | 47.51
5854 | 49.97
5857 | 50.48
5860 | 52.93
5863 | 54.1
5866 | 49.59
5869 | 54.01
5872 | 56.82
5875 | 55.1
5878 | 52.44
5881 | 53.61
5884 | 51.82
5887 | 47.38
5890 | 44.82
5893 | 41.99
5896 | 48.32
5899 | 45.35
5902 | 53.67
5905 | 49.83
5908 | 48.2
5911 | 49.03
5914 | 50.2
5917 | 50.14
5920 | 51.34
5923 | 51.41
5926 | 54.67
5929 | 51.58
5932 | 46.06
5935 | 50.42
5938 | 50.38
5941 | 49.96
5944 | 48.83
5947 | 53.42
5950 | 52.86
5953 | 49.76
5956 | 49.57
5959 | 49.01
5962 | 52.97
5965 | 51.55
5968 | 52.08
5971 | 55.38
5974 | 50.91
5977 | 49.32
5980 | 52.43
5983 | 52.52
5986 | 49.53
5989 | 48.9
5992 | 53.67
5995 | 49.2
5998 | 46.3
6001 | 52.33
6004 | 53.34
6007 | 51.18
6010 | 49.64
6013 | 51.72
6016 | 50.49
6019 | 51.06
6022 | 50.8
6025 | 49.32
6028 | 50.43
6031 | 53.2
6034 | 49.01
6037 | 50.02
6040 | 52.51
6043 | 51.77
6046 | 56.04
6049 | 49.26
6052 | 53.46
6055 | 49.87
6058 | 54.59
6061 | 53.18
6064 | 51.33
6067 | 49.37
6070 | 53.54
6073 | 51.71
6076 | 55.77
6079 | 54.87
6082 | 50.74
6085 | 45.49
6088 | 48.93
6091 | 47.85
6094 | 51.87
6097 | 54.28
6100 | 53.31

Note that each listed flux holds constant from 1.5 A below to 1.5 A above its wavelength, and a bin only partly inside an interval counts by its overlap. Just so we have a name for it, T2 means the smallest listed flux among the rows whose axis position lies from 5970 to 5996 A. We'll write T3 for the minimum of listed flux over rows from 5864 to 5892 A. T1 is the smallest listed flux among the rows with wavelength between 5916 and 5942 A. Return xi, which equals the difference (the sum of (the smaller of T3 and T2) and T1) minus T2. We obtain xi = 42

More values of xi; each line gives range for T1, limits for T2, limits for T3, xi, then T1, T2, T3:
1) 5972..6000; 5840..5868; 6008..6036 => 46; 46.3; 47.51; 49.01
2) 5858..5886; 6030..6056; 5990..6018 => 47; 49.59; 49.01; 46.3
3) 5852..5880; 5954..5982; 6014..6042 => 50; 49.59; 49.01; 49.01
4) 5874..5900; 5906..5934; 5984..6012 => 42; 41.99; 46.06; 46.3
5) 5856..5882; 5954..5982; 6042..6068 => 50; 49.59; 49.01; 49.26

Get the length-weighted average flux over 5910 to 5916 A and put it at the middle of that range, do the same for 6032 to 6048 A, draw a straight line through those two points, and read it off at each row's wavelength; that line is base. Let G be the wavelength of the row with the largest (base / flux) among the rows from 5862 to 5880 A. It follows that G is 5866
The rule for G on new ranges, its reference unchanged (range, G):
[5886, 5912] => 5893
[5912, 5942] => 5932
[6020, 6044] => 6034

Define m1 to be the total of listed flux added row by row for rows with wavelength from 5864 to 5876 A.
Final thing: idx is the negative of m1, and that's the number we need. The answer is -216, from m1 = 216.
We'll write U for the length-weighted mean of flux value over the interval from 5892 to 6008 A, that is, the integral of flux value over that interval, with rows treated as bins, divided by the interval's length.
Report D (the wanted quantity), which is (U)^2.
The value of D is 2549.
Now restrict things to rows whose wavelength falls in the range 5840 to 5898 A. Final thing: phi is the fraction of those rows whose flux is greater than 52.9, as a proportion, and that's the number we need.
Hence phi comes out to 0.42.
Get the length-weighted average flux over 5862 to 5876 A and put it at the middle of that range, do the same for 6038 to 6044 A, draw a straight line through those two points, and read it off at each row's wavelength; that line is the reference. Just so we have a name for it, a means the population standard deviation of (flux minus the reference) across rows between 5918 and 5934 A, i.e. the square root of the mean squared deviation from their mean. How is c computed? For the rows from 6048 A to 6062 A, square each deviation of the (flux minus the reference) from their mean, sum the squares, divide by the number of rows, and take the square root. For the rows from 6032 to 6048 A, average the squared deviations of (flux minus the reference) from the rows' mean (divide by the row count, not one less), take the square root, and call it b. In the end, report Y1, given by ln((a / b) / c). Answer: -0.7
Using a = 2.75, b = 2.5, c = 2.14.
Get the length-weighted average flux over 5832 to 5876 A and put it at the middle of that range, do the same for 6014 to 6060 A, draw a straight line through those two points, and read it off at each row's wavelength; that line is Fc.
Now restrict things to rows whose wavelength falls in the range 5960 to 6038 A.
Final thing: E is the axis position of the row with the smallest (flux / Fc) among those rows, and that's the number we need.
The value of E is 5998 A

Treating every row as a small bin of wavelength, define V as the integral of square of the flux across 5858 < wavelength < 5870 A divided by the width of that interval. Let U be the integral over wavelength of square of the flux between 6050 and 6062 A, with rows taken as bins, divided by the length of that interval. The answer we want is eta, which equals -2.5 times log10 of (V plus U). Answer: -9.36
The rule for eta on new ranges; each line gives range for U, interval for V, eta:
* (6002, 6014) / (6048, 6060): -9.32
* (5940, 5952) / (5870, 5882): -9.37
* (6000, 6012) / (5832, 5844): -9.35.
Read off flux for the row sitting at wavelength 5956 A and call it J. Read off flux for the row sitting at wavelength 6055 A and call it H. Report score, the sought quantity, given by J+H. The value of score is 99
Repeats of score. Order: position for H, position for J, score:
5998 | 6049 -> 96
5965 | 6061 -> 105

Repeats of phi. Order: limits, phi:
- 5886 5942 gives 0.11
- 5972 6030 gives 0.11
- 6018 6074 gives 0.32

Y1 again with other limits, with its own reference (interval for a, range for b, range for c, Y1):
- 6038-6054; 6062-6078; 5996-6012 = -0.9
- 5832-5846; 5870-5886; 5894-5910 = -1.1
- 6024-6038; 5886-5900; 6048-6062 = -1.2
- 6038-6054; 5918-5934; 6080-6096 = -1.0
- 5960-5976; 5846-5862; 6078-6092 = -1.3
